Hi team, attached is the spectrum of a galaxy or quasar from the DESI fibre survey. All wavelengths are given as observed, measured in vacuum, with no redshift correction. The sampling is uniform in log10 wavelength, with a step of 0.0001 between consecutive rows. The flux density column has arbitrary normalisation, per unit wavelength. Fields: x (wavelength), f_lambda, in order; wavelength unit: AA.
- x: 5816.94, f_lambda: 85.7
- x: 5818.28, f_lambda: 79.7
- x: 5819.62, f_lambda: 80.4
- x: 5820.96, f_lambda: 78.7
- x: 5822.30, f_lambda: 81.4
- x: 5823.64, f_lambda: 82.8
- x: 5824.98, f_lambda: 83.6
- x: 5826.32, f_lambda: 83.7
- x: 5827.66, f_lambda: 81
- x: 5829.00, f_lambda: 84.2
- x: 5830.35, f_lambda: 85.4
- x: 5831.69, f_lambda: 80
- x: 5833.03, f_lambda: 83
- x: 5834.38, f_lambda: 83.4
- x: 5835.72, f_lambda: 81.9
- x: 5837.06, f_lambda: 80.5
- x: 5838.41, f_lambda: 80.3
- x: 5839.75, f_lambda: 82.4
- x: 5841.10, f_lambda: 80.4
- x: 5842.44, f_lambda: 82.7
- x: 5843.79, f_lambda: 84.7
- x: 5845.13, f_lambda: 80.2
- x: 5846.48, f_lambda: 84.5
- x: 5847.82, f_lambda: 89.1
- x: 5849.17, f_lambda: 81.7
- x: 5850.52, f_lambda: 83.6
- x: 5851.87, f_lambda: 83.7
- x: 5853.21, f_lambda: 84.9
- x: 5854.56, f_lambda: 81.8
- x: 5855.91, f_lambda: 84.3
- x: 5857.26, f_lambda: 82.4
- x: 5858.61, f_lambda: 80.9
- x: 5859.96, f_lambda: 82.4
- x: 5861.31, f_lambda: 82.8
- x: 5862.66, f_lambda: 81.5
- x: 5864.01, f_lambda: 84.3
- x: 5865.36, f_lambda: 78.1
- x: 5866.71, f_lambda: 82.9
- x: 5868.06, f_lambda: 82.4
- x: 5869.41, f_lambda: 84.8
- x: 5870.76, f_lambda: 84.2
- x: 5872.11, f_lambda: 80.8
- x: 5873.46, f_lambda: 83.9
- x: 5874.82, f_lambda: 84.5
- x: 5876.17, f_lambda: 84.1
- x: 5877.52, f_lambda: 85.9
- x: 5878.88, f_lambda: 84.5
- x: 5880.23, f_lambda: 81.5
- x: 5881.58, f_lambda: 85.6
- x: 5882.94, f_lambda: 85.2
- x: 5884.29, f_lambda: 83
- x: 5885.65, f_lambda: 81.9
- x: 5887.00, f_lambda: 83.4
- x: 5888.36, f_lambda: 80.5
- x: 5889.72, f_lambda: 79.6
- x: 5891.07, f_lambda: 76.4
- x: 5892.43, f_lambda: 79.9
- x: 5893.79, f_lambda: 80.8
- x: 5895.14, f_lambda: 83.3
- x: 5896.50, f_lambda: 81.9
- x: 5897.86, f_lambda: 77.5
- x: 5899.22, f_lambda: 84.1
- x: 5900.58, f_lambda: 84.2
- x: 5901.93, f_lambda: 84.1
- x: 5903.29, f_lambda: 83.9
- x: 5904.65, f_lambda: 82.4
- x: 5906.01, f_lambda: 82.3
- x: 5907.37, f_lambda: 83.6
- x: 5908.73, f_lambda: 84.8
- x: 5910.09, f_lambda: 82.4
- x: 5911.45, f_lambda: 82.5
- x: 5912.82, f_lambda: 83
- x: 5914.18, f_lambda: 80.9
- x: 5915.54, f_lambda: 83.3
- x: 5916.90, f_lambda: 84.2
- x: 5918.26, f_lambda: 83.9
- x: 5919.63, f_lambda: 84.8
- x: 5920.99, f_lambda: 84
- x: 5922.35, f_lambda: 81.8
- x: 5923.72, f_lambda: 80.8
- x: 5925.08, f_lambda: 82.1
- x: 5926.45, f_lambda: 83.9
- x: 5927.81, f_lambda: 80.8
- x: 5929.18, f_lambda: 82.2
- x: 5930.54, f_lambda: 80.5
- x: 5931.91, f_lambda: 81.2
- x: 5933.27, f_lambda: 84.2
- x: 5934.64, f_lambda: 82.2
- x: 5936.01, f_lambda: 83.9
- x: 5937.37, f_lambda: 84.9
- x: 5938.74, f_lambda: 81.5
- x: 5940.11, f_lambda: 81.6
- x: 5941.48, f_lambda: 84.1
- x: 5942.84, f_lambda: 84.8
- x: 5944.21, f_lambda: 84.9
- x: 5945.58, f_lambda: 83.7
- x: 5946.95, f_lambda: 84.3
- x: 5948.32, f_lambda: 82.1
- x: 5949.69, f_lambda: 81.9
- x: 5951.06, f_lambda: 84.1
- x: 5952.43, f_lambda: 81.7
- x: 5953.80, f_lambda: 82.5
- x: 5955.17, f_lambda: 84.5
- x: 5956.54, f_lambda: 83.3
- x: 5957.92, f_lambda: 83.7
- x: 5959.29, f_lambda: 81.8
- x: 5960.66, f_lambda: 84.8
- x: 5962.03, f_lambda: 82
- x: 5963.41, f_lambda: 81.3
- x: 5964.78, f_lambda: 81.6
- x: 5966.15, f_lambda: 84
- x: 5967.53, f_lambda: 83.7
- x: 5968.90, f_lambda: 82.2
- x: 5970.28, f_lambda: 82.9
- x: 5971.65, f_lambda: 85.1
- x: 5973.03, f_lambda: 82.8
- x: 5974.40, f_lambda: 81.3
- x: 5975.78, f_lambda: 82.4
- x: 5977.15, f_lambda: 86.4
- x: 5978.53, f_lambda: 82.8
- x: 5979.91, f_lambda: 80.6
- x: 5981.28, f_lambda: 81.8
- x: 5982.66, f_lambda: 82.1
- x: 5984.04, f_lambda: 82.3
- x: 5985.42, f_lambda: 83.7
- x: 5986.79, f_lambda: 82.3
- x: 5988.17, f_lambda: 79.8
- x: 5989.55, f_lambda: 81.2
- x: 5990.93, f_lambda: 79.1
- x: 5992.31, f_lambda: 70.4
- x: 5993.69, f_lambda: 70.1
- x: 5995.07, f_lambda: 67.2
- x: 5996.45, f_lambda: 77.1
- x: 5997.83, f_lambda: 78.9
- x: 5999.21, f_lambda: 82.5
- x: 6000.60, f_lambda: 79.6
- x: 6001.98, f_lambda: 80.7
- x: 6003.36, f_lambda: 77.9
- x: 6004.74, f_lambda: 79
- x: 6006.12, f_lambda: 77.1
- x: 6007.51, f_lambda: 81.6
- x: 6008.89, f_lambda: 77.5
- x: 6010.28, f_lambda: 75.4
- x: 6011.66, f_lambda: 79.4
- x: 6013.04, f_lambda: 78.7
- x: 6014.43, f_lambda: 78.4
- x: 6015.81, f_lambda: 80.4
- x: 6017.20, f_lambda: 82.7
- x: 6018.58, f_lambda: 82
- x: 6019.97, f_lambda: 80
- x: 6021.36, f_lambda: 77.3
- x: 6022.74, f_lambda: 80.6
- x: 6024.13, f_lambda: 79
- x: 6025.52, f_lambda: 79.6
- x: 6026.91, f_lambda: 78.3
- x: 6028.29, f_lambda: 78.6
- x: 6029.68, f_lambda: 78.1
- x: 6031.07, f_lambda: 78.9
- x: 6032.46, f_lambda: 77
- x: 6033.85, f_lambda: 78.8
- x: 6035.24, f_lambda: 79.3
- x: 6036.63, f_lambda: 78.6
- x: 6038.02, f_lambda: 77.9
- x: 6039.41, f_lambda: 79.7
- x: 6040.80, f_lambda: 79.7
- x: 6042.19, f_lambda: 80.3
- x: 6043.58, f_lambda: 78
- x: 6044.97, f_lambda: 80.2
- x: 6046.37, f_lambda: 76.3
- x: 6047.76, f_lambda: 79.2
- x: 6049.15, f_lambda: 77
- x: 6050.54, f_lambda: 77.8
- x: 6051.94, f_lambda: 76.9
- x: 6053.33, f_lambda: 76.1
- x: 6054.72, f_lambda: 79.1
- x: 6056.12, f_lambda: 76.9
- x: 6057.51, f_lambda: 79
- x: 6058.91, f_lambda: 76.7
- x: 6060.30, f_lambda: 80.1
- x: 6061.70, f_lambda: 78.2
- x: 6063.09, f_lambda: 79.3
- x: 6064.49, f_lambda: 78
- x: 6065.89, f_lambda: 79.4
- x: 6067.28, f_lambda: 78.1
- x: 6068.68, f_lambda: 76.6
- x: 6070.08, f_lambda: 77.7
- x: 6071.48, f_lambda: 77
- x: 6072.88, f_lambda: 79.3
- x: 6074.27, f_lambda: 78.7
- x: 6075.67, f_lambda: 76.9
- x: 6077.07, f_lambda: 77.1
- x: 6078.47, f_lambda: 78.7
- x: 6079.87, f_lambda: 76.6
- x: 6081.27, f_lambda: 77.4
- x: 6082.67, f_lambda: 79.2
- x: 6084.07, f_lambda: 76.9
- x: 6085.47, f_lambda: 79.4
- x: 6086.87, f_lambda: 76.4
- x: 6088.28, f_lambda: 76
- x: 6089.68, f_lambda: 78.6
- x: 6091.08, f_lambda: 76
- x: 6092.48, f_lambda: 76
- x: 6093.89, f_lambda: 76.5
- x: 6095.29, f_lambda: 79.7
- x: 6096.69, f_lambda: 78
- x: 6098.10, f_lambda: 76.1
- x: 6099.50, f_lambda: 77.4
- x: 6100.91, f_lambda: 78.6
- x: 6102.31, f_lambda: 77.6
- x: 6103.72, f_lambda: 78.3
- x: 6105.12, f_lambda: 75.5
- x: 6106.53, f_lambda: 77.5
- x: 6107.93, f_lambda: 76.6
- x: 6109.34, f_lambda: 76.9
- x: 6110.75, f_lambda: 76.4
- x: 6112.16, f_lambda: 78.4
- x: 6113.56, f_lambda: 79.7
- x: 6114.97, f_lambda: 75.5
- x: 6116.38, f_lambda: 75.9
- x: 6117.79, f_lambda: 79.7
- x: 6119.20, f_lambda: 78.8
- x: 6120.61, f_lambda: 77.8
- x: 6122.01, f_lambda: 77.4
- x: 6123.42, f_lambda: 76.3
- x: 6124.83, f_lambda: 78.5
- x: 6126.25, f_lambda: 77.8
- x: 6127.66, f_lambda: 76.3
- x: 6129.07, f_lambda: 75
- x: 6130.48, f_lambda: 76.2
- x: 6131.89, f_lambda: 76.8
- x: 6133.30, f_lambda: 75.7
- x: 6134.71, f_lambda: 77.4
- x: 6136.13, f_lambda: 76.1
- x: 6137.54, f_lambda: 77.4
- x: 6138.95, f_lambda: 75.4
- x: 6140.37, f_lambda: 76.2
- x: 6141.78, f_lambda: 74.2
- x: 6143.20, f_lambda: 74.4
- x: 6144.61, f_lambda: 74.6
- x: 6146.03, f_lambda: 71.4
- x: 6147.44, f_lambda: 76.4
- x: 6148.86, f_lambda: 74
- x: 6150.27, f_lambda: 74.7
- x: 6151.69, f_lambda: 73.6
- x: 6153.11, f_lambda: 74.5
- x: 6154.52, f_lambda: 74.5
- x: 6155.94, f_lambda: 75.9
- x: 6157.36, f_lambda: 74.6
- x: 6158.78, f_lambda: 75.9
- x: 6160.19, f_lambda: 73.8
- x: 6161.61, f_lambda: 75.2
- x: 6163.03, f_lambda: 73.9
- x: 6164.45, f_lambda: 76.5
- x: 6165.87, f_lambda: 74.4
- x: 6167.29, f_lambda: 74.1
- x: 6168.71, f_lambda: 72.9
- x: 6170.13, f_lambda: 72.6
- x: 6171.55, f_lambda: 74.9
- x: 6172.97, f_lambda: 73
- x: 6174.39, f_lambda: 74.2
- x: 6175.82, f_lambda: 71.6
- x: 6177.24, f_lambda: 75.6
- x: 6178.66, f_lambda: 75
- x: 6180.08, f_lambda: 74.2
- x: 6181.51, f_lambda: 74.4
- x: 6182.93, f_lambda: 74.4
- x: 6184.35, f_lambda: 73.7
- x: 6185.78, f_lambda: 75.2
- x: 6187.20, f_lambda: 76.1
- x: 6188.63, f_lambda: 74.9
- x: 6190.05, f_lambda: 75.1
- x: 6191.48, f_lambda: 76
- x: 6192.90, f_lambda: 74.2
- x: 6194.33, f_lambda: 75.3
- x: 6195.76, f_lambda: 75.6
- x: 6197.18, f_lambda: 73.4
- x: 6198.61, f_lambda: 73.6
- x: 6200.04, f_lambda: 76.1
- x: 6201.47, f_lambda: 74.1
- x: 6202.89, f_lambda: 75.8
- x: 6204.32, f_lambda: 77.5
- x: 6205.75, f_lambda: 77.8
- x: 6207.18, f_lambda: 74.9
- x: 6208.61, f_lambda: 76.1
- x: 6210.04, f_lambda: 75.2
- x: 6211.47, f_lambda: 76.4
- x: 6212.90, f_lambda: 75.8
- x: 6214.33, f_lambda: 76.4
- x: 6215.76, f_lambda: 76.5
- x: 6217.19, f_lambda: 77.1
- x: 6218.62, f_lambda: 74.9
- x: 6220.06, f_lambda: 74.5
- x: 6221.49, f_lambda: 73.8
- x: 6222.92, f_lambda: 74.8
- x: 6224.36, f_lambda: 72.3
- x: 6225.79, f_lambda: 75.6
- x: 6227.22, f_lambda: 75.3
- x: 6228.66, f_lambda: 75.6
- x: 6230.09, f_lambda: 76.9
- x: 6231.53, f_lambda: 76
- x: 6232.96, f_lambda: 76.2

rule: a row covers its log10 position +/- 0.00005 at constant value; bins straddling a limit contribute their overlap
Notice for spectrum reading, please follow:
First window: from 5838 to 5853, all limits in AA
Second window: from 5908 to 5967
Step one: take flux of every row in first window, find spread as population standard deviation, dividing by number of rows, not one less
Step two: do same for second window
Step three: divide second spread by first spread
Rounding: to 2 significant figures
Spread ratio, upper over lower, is 0.54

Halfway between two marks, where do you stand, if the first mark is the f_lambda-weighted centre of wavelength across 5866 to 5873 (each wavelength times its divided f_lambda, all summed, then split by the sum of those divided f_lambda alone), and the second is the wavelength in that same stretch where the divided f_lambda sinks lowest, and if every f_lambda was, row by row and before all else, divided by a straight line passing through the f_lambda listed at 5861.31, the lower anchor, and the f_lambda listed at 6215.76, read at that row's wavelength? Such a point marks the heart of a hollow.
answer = 5870.8 AA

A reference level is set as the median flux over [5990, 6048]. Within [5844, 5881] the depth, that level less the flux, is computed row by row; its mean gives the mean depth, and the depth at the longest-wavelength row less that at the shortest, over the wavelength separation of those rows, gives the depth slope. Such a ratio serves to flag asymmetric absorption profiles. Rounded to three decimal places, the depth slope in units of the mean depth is 0.009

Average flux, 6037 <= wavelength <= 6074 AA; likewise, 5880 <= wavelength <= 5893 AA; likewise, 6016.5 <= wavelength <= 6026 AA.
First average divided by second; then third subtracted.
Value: -79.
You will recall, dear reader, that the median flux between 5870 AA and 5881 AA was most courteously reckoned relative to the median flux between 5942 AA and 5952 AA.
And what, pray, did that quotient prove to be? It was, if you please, 1.00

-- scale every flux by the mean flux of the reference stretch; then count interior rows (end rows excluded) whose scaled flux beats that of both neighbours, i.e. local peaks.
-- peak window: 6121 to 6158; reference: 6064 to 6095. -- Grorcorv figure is 9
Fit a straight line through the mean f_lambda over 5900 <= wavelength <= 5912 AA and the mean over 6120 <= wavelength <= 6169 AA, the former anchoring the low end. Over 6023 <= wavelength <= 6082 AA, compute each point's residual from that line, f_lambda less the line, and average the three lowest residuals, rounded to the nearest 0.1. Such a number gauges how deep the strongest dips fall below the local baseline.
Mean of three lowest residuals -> -2.3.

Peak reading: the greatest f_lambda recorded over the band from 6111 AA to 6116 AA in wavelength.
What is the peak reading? 79.7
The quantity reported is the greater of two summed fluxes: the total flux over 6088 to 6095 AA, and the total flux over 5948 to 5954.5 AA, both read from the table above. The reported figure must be 412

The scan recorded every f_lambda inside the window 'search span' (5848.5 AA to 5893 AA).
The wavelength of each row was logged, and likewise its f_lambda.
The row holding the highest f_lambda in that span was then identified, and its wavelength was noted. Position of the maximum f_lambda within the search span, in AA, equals 5877.52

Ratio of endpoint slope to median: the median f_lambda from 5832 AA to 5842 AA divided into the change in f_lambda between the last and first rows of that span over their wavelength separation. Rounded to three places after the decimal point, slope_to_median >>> -0.004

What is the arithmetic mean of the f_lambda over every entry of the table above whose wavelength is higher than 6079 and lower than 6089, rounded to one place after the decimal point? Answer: 77.4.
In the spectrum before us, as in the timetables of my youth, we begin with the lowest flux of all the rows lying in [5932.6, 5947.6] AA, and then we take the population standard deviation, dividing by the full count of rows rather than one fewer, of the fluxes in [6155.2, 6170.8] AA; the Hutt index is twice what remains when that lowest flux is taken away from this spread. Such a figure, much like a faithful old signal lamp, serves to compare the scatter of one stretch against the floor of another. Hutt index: -161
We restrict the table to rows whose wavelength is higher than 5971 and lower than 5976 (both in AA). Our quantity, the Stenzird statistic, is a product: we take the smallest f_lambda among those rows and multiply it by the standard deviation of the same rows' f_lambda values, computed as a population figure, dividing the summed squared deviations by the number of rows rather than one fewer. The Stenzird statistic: 113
